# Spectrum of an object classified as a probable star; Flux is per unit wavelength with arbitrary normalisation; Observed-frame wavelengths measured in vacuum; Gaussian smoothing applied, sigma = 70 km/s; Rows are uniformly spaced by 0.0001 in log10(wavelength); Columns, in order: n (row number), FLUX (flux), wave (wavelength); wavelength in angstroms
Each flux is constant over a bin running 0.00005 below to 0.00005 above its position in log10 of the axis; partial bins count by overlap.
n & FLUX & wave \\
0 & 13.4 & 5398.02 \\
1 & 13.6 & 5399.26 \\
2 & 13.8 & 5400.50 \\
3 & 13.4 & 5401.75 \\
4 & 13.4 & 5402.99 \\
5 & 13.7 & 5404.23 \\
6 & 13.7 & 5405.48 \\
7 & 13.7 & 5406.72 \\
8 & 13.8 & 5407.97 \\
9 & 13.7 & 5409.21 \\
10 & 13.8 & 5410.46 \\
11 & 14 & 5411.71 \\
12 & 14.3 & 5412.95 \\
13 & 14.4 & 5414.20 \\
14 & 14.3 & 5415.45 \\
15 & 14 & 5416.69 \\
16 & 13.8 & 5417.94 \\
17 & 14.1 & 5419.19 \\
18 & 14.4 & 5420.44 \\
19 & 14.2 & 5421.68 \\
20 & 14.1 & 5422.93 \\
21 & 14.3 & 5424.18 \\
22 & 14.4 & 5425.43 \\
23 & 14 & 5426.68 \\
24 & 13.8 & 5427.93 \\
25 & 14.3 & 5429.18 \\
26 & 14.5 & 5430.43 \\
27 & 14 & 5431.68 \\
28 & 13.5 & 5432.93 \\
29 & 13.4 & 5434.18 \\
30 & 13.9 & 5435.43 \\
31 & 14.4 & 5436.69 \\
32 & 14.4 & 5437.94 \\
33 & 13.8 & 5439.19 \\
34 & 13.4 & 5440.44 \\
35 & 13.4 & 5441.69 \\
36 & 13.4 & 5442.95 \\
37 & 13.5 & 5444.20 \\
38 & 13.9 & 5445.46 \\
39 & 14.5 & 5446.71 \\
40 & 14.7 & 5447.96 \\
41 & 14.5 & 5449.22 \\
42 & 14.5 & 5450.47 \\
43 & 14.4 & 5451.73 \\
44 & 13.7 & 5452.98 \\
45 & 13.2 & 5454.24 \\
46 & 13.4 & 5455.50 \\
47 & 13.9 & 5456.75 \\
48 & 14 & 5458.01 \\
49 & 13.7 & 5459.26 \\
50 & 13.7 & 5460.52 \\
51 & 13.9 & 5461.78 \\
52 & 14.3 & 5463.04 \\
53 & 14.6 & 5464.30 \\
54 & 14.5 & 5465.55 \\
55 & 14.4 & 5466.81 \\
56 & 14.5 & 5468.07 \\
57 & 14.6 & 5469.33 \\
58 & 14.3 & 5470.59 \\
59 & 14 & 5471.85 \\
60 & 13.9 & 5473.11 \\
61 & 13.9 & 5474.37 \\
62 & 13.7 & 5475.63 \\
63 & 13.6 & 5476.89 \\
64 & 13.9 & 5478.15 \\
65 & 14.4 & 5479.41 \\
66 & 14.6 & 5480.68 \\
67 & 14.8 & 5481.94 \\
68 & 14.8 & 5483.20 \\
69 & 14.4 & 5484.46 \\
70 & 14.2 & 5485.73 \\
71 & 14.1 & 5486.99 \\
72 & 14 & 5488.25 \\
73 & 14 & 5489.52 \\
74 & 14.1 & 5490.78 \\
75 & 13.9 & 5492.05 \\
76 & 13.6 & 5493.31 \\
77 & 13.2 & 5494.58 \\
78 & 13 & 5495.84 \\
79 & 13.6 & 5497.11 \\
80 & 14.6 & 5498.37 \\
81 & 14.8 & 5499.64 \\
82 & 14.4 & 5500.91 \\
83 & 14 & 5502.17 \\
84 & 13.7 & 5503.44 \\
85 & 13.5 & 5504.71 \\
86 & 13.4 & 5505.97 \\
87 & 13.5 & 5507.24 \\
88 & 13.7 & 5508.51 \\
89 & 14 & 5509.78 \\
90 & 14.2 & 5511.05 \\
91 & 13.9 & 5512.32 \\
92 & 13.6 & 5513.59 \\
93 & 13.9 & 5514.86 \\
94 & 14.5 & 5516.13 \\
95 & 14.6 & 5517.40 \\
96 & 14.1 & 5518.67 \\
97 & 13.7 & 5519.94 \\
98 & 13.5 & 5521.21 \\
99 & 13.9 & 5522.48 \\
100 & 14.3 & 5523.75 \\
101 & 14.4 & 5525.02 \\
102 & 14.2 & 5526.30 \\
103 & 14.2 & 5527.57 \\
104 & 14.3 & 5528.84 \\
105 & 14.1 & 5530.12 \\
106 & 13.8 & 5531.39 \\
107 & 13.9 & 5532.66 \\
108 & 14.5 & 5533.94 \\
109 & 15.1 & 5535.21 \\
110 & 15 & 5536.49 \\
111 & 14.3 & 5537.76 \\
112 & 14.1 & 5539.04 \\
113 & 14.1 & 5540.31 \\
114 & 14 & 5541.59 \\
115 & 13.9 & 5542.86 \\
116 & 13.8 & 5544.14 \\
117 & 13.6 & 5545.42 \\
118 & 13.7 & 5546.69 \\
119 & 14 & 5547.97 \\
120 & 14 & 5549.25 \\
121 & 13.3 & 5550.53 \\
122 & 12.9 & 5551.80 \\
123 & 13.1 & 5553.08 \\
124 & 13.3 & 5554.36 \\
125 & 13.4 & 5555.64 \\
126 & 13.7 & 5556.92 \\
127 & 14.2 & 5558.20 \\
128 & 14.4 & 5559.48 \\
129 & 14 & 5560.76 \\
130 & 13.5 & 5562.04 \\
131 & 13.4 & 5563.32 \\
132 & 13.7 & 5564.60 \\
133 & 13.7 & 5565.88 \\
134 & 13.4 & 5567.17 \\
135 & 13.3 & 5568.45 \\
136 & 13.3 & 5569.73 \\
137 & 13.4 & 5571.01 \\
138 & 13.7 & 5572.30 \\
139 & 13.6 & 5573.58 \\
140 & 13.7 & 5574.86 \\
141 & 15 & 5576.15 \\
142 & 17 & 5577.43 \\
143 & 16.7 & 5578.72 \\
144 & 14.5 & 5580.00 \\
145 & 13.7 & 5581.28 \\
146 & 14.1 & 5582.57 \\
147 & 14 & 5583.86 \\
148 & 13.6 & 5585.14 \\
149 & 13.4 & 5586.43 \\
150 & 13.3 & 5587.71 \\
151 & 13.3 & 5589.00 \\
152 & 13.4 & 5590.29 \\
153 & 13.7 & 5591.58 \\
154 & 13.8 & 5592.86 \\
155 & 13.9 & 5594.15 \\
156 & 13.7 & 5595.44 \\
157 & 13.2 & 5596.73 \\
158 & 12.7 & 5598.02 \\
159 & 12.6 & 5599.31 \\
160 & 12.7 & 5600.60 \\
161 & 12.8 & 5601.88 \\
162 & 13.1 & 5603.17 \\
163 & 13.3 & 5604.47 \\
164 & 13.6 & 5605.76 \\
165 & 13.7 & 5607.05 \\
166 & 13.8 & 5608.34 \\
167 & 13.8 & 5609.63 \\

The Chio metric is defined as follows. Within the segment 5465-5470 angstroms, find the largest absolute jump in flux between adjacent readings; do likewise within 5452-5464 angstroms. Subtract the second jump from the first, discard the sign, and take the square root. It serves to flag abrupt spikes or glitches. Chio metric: 0.63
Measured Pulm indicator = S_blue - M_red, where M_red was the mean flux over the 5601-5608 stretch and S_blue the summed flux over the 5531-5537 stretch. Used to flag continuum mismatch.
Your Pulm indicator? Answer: 59.0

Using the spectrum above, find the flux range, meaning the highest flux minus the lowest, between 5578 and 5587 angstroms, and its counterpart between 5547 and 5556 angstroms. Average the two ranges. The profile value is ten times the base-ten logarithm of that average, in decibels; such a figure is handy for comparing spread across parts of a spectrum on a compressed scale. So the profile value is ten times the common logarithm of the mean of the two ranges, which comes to 3.4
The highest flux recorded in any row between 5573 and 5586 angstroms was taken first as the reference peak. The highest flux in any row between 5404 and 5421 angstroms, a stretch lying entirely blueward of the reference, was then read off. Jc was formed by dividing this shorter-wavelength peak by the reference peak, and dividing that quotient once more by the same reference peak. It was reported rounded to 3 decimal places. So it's 0.050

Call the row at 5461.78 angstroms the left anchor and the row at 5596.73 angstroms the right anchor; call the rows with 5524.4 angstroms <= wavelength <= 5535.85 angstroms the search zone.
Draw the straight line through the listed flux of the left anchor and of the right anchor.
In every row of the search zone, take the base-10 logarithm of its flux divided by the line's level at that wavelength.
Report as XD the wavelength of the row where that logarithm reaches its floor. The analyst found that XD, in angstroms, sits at 5531.39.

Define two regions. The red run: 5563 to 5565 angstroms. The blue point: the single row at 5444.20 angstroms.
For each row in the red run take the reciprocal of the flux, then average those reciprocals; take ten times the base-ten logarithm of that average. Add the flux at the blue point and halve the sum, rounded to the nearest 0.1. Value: 1.1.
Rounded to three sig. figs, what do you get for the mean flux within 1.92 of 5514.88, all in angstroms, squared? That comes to 196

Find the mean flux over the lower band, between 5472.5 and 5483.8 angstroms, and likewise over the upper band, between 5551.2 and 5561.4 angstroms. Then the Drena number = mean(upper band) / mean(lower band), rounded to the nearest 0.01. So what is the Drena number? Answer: 0.96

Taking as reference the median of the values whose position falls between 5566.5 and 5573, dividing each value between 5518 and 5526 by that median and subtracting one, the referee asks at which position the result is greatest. 5525.02 angstroms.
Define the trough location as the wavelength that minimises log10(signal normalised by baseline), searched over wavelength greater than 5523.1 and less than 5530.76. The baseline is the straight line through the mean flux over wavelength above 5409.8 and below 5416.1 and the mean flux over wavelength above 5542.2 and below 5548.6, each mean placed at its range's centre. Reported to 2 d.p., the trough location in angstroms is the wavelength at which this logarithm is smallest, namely 5530.12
